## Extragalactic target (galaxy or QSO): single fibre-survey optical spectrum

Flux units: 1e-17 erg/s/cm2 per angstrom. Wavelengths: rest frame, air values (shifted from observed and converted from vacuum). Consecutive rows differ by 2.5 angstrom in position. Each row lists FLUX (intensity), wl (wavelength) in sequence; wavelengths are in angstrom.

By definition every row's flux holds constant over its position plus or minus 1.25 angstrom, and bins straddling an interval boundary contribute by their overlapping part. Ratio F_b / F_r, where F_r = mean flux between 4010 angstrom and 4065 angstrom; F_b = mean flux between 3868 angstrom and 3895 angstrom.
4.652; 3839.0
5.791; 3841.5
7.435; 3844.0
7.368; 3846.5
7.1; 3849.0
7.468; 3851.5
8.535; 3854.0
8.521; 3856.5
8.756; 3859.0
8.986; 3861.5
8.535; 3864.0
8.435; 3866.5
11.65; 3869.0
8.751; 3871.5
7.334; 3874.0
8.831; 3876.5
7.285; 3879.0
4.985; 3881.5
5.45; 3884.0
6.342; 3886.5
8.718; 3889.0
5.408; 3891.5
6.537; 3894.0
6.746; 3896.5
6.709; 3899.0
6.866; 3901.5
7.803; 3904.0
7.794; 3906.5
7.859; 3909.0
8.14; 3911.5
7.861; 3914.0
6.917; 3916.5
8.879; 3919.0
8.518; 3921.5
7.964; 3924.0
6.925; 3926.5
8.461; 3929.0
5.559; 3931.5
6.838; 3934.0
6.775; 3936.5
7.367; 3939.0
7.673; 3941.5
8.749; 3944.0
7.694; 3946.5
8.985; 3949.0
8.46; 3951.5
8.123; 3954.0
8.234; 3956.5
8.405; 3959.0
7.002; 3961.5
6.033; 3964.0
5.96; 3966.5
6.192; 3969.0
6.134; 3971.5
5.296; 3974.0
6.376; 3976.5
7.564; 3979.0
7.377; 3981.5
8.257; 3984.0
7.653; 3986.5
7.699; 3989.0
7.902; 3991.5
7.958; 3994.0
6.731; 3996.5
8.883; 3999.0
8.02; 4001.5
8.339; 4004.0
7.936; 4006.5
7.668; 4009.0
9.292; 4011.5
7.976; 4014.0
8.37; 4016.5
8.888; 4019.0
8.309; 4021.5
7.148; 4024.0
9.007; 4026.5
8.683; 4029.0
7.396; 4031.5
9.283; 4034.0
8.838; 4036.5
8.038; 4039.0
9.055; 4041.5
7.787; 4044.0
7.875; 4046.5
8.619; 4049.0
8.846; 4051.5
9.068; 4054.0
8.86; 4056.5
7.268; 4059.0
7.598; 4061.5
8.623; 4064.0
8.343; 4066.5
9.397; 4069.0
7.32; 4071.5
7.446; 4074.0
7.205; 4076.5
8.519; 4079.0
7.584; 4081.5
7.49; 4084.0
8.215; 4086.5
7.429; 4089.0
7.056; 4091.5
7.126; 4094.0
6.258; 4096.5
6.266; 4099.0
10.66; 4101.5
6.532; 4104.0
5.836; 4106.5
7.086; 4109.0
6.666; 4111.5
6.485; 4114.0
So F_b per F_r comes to 0.88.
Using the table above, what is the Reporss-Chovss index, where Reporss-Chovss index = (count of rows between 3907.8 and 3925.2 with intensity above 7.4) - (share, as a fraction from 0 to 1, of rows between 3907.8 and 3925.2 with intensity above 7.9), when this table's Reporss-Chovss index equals 5.4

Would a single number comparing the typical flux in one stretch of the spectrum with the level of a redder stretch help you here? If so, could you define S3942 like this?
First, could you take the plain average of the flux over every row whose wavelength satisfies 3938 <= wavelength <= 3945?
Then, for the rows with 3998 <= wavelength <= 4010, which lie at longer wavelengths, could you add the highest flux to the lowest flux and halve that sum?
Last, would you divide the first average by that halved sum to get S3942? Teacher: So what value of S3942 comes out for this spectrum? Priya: 0.96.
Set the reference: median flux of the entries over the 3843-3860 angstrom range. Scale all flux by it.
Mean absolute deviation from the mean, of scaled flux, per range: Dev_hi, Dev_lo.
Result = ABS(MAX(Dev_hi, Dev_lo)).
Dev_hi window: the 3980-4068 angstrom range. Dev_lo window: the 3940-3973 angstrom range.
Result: 0.128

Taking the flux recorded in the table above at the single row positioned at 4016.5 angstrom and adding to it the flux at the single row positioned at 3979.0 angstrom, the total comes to 15.9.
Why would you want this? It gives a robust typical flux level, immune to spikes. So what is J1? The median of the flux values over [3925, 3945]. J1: 7.1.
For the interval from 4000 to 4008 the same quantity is 8.0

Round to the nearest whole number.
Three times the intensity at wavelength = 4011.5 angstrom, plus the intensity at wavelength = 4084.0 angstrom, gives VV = 35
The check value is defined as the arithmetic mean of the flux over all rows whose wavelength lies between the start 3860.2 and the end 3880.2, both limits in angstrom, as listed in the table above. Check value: 8.7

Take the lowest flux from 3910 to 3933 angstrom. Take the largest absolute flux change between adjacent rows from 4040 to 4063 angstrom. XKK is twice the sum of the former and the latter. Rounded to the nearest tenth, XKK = 14.3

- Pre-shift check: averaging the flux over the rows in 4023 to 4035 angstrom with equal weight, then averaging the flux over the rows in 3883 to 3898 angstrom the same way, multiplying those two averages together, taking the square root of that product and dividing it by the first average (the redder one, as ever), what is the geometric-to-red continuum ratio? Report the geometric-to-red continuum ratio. 0.89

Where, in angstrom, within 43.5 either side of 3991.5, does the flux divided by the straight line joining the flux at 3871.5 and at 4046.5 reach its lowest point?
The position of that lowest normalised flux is 3974.0 angstrom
